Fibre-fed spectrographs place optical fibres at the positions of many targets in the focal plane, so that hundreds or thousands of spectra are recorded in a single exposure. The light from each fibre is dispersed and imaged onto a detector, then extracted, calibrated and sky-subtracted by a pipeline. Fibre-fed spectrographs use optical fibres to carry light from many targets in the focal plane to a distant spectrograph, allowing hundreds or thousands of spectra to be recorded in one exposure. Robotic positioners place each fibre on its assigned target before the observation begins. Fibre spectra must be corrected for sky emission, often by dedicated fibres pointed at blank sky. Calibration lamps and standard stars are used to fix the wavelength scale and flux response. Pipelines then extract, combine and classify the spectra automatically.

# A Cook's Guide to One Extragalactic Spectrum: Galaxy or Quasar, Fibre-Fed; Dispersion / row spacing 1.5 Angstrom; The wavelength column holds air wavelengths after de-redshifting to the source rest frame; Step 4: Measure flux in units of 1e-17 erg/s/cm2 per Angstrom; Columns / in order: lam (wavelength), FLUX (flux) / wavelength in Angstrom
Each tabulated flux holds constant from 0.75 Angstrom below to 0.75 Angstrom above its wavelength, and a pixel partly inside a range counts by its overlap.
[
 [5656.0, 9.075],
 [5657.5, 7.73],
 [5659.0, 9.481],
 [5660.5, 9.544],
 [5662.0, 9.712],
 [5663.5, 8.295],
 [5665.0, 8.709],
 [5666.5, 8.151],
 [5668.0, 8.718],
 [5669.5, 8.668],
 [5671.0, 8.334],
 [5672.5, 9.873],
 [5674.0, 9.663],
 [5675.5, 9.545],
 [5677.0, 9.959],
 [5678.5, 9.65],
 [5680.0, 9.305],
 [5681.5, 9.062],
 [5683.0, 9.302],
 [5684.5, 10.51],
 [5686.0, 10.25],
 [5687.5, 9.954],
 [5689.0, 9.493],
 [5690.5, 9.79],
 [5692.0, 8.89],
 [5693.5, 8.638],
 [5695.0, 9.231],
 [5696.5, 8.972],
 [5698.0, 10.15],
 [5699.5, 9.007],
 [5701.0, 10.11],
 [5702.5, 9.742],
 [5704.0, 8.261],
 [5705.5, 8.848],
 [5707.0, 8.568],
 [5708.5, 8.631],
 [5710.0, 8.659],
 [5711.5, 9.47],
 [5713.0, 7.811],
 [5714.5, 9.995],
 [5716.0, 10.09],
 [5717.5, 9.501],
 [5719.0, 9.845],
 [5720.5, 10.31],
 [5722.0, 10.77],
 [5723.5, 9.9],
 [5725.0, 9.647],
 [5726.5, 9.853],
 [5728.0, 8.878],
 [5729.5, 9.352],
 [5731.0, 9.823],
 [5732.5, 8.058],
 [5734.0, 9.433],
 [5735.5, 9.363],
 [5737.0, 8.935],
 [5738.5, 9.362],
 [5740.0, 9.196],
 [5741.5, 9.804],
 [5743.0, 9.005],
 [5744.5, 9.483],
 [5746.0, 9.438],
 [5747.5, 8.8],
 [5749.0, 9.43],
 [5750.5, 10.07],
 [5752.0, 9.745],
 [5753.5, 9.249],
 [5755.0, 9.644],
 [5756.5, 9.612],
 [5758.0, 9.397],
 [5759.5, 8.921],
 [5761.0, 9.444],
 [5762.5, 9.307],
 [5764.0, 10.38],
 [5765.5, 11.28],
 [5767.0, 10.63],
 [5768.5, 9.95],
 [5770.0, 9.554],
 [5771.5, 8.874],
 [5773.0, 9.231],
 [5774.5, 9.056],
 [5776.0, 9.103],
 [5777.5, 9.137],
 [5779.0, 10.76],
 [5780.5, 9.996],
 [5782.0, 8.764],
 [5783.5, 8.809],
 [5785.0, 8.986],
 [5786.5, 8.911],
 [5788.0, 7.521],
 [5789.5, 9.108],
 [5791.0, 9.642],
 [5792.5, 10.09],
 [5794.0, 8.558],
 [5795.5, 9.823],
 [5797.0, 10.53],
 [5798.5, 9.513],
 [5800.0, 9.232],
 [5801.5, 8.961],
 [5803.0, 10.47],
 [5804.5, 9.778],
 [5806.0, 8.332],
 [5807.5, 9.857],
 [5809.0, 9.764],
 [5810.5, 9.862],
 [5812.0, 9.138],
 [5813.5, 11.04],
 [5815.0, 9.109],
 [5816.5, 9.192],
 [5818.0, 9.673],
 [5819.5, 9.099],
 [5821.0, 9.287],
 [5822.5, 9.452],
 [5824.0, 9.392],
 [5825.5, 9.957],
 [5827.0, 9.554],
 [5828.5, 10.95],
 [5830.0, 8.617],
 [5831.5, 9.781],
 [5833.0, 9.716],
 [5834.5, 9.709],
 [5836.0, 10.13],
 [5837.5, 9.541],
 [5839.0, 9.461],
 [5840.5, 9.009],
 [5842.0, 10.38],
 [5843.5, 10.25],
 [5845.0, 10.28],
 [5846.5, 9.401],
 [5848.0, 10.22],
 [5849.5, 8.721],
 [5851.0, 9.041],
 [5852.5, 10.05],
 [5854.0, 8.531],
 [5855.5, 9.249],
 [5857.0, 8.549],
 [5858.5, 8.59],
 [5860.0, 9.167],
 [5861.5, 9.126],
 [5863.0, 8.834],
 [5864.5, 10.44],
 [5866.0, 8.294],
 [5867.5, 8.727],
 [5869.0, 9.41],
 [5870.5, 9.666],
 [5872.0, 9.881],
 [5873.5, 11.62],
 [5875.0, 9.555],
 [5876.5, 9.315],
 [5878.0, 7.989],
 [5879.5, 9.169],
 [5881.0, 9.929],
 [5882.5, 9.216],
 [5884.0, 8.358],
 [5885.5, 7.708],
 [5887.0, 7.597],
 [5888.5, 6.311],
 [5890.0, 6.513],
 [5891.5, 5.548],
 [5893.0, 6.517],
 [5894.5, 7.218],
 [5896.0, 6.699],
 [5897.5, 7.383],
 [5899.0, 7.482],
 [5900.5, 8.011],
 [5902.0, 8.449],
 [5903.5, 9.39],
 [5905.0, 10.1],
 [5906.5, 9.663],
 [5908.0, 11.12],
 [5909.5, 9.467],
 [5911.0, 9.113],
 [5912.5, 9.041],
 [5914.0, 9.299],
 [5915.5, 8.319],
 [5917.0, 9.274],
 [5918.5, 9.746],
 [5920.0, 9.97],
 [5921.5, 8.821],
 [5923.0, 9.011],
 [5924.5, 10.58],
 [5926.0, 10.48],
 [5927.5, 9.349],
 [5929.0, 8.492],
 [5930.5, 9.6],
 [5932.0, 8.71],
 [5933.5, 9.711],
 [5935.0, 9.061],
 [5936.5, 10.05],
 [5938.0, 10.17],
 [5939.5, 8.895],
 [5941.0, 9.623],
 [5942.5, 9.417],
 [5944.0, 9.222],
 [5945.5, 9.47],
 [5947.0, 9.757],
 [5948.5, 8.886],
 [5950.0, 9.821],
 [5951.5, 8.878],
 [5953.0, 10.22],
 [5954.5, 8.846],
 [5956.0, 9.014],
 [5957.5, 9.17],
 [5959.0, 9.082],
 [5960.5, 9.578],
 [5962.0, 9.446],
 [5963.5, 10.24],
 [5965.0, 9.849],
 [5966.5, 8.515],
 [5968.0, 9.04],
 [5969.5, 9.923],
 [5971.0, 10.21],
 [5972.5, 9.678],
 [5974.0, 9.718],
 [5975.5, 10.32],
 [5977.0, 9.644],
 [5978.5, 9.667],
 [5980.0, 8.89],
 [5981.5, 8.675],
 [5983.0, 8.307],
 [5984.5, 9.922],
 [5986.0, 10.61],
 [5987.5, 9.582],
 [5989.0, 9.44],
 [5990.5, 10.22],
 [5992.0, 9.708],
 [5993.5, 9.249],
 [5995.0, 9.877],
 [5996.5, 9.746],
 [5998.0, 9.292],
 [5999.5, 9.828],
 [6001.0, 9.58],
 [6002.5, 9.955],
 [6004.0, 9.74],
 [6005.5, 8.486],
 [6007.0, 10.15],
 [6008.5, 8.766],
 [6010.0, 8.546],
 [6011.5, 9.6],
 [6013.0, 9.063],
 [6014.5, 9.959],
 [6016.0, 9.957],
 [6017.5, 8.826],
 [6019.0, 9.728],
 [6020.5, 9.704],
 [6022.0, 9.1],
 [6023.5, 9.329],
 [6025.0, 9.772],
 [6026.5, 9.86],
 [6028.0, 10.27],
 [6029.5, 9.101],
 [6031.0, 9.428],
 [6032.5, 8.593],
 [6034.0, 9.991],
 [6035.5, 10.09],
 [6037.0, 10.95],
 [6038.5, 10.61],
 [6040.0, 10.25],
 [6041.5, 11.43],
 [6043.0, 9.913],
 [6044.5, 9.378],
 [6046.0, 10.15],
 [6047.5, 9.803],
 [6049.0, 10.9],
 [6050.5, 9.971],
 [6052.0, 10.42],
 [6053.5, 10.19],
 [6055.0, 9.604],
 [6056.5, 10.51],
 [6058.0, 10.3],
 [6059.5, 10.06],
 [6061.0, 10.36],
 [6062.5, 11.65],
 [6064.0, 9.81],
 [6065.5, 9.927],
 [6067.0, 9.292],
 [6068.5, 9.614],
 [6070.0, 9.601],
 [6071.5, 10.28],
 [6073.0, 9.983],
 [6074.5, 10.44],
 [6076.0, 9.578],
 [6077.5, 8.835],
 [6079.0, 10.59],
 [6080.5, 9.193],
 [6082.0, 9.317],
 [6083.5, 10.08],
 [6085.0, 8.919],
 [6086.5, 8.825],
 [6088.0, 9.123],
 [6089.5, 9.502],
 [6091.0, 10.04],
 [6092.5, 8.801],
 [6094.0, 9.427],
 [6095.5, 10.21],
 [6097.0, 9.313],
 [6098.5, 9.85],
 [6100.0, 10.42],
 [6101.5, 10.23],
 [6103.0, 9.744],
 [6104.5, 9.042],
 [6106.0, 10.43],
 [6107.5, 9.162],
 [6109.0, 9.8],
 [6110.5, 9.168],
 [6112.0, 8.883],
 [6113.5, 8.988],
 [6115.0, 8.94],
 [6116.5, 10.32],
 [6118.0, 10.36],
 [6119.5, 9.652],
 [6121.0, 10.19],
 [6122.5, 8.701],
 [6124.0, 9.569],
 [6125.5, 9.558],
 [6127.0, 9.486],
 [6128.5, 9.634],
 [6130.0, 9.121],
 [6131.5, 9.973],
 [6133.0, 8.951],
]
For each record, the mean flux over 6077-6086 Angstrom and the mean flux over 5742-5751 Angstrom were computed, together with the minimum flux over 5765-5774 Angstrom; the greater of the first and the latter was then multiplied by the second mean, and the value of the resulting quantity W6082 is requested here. 89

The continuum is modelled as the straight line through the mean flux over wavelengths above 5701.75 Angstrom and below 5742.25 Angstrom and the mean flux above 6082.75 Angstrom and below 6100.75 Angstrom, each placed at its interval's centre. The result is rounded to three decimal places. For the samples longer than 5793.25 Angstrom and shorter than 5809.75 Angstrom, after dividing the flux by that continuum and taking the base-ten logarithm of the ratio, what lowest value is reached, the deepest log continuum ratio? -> -0.052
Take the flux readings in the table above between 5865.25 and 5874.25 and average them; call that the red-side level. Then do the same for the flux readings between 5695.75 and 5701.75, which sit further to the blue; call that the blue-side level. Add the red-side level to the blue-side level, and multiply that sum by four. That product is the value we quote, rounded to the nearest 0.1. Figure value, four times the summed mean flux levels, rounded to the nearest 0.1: 76.6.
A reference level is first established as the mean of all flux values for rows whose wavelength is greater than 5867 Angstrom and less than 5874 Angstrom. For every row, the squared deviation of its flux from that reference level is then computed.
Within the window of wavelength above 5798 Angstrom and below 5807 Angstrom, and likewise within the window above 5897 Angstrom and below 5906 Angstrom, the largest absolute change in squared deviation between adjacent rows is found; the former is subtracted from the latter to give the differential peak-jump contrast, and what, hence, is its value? -0.1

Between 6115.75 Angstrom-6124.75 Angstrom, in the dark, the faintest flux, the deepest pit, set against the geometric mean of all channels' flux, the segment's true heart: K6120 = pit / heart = 0.890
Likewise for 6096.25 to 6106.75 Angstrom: 0.918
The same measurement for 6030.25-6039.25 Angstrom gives 0.867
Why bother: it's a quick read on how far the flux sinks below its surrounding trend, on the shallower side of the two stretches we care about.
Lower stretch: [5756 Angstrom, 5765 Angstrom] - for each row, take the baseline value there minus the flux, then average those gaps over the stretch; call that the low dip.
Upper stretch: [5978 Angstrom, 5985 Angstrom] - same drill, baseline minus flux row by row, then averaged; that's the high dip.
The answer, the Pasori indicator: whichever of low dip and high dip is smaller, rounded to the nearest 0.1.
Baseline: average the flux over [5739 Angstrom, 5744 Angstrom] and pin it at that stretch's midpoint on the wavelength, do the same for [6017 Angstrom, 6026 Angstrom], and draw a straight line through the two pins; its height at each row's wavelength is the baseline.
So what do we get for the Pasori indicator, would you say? -0.2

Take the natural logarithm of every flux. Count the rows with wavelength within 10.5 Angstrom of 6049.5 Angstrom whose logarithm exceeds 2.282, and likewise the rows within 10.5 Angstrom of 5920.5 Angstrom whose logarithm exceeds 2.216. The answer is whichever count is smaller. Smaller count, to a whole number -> 8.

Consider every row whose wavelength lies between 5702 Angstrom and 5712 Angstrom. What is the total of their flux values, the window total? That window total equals 62.2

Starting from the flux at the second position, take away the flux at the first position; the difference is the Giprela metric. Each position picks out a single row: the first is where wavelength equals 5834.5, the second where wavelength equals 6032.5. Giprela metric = -1.1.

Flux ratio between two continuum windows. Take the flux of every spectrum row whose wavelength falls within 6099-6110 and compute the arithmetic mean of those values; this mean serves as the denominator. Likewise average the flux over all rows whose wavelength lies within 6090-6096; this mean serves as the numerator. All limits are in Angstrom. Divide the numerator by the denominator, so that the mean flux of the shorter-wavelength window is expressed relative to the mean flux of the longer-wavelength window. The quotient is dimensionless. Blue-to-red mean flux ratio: 0.98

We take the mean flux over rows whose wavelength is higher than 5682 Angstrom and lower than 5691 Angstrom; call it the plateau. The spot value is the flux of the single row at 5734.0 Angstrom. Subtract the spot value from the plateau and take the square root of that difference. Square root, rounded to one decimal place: 0.7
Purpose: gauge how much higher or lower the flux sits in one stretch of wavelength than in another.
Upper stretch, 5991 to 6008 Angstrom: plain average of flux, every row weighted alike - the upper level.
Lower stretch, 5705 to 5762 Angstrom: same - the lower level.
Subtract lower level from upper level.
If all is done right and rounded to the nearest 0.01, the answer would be 0.22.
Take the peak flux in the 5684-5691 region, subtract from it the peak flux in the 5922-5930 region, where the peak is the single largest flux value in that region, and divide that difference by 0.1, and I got -0.7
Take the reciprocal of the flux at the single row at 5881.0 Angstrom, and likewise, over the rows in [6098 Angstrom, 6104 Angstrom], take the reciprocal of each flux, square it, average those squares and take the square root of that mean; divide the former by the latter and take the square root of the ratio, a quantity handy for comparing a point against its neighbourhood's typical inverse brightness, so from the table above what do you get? 1.01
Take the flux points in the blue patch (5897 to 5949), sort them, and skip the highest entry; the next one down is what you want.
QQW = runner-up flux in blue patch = 10.58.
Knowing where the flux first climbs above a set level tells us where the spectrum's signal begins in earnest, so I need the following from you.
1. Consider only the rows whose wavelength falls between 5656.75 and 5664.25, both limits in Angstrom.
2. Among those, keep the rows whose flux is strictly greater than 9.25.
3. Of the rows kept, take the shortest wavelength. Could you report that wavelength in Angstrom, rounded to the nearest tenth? 5659.0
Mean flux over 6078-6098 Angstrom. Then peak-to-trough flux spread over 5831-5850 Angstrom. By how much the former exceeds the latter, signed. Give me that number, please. 7.83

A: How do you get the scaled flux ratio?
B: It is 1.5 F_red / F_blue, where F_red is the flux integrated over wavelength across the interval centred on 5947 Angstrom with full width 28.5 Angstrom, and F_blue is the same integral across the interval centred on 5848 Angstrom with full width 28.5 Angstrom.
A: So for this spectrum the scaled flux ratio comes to 1.50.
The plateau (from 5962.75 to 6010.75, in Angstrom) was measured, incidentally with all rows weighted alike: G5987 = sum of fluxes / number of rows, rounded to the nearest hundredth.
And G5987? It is 9.54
